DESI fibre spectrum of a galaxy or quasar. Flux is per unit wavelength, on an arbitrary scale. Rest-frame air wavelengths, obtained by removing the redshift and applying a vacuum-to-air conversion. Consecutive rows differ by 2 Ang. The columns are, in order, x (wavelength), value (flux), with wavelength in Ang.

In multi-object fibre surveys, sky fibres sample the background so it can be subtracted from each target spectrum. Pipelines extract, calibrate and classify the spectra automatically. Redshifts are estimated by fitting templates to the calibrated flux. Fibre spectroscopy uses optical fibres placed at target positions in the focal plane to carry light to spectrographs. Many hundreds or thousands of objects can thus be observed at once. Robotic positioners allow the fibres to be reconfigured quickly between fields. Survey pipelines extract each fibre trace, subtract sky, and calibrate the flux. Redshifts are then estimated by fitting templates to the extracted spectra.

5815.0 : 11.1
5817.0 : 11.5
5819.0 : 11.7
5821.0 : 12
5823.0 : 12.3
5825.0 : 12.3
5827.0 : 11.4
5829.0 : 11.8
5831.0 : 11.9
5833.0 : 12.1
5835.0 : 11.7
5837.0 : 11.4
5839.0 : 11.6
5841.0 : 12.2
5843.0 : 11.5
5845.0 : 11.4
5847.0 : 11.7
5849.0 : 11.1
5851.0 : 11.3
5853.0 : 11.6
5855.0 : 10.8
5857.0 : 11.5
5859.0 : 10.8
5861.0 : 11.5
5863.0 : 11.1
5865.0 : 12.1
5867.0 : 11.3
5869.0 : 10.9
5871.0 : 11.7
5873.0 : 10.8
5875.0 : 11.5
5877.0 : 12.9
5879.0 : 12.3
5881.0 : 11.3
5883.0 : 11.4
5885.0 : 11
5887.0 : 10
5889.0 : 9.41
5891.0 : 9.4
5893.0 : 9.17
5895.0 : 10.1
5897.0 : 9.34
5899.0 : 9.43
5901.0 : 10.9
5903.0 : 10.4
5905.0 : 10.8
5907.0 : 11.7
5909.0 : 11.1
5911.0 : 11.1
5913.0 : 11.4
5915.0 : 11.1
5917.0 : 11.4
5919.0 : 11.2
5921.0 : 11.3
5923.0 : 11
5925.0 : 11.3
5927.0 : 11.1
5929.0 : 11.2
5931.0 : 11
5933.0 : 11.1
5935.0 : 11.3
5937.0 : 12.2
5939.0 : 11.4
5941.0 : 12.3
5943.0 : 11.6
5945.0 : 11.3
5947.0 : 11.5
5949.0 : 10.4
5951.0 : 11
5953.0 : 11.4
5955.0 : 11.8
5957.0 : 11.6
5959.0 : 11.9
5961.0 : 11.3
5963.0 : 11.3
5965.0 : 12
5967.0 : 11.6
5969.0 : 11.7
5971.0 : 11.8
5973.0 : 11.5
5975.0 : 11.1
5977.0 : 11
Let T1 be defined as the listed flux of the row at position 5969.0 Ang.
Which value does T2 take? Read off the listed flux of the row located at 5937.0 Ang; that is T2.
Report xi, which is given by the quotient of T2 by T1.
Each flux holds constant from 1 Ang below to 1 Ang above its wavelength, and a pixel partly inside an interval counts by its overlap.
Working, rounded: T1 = 11.7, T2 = 12.2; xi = 1.04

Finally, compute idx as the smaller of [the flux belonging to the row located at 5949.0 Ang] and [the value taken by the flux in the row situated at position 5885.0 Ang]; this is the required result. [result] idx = 10.4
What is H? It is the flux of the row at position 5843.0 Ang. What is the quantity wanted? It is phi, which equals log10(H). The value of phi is 1.06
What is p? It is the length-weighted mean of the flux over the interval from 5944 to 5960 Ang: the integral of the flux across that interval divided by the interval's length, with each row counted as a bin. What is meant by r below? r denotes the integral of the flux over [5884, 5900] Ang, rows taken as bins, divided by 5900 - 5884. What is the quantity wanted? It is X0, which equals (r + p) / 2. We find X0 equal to 10.5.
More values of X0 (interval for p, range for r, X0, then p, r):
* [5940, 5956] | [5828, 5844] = 11.6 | 11.4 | 11.8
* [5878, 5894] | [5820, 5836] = 11.2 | 10.5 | 11.9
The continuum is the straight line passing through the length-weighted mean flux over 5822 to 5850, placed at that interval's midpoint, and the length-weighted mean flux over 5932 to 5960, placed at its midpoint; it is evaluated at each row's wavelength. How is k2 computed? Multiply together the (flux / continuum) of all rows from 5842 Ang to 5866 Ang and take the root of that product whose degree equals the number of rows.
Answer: 0.97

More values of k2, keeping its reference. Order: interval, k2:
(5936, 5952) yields 1.00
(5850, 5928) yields 0.94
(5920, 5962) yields 0.99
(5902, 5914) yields 0.96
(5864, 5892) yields 0.95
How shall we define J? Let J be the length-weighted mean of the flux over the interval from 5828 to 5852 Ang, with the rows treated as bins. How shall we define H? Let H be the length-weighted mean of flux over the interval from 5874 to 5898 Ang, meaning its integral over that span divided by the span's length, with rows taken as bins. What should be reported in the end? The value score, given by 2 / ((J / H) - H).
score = -0.209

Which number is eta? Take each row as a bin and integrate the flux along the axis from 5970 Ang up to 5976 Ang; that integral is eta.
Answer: 68.8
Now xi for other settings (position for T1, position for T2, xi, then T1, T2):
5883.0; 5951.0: 0.96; 11.4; 11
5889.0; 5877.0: 1.37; 9.41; 12.9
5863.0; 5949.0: 0.94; 11.1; 10.4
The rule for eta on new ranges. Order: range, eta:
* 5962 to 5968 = 69.8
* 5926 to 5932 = 66.6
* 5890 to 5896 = 57.3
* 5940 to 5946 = 70.4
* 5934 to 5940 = 69.8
